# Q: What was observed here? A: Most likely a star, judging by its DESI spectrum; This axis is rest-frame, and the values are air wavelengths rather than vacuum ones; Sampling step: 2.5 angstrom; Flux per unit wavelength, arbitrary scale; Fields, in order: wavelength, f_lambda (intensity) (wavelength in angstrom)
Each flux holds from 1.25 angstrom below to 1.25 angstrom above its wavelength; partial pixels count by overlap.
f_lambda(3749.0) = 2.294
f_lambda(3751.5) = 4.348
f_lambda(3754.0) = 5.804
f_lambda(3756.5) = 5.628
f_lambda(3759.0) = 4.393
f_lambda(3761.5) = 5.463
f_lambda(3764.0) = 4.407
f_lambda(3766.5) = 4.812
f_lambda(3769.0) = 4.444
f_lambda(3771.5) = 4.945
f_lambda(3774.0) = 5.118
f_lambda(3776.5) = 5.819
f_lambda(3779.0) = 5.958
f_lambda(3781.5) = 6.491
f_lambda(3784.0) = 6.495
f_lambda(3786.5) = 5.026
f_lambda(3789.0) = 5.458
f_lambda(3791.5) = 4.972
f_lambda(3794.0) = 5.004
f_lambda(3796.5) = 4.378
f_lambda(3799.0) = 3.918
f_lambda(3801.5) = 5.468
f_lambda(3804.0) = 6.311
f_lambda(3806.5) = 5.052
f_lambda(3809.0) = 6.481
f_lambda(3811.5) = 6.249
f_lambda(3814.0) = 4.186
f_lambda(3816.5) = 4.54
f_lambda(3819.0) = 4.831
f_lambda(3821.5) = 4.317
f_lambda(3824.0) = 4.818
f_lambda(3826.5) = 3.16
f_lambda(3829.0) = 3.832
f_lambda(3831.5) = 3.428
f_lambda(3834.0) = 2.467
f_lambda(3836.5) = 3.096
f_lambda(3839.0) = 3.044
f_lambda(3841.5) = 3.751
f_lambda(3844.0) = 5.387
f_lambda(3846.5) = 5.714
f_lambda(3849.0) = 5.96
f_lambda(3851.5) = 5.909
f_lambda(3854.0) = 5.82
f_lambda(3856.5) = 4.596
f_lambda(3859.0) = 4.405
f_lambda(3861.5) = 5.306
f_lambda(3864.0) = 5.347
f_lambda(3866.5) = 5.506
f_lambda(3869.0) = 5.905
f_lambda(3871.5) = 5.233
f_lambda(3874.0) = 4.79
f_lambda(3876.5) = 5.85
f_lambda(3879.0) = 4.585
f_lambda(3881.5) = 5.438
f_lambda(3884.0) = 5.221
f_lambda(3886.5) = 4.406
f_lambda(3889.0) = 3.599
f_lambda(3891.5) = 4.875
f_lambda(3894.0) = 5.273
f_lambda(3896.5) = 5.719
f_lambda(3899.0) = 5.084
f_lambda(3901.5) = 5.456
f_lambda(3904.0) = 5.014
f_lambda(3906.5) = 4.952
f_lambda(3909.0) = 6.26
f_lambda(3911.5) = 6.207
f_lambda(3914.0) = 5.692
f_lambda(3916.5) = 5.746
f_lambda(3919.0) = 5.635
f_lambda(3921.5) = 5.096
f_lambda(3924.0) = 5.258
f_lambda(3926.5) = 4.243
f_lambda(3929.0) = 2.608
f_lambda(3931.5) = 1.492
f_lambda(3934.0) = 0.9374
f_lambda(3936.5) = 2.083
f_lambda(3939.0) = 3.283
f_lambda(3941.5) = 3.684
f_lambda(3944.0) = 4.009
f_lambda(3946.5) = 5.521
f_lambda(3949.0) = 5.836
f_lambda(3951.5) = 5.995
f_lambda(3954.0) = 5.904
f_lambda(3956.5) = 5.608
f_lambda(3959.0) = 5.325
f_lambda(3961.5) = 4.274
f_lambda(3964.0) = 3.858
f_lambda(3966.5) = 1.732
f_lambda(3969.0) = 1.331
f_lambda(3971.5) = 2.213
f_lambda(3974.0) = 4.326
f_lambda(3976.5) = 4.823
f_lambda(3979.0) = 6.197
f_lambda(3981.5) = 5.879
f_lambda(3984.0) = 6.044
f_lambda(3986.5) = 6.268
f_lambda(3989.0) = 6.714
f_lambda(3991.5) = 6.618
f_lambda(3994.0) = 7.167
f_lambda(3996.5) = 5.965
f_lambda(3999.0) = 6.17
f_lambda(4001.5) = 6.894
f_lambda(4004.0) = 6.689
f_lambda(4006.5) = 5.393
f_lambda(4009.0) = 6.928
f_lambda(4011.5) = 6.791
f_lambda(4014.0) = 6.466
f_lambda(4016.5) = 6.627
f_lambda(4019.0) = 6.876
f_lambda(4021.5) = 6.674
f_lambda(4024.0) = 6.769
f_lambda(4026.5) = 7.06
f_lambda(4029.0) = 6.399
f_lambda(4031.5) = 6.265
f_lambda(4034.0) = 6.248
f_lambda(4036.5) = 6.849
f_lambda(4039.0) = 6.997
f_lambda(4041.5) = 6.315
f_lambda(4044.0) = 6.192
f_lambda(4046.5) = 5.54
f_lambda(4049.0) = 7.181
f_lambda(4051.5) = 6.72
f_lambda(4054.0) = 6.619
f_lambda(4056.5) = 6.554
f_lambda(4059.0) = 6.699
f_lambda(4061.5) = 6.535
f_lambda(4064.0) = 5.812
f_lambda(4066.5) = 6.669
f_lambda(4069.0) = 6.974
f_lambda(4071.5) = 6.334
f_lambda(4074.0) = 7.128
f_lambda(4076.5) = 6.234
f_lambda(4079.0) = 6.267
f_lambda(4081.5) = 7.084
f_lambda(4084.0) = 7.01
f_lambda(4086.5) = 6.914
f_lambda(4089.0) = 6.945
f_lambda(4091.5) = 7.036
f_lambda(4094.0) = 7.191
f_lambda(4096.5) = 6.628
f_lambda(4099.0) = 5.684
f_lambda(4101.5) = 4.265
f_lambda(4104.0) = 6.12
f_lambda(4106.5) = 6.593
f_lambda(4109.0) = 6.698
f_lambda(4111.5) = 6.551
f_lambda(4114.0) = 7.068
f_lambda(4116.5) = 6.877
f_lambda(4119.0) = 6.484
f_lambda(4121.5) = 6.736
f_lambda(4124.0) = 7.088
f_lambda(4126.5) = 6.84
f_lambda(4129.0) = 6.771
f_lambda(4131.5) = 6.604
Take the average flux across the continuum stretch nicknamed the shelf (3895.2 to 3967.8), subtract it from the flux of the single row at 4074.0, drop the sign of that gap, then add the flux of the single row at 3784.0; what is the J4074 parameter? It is 9.1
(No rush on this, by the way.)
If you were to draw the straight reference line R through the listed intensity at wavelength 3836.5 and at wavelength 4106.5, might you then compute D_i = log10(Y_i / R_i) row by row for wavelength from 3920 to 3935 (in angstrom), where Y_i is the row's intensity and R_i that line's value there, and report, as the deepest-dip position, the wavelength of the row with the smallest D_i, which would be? 3934.0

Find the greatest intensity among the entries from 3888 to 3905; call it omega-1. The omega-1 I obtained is 5.719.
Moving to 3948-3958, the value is 5.995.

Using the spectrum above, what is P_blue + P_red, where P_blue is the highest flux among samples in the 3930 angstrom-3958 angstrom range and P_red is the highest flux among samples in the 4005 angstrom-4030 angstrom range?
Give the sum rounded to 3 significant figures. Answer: 13.1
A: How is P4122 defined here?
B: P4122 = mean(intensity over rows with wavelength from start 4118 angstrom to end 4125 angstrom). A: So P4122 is 6.77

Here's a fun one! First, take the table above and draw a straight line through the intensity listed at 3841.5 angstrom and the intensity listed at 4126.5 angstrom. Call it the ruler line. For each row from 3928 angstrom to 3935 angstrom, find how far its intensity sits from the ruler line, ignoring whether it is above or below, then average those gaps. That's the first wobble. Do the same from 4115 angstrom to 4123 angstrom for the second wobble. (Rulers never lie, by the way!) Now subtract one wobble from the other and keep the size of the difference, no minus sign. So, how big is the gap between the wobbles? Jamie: 2.9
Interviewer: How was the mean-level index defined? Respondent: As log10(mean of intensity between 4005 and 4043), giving 0.818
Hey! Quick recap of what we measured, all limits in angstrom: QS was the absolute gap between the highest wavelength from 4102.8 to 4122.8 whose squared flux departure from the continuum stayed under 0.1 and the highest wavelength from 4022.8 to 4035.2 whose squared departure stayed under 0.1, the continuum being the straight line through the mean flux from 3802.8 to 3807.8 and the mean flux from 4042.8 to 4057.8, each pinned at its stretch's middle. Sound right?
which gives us 87.5 angstrom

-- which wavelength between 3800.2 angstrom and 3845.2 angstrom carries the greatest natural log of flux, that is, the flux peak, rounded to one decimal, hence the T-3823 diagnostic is 3809.0 angstrom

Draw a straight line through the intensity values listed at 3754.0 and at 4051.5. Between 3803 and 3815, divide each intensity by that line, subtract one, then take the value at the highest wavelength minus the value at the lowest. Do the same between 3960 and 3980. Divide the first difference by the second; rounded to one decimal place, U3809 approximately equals -1.2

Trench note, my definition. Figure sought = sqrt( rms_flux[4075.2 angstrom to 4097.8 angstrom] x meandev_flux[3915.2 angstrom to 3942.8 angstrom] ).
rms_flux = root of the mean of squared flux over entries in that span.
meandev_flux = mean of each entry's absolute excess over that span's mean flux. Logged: 3.1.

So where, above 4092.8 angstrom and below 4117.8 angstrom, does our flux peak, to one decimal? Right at 4094.0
